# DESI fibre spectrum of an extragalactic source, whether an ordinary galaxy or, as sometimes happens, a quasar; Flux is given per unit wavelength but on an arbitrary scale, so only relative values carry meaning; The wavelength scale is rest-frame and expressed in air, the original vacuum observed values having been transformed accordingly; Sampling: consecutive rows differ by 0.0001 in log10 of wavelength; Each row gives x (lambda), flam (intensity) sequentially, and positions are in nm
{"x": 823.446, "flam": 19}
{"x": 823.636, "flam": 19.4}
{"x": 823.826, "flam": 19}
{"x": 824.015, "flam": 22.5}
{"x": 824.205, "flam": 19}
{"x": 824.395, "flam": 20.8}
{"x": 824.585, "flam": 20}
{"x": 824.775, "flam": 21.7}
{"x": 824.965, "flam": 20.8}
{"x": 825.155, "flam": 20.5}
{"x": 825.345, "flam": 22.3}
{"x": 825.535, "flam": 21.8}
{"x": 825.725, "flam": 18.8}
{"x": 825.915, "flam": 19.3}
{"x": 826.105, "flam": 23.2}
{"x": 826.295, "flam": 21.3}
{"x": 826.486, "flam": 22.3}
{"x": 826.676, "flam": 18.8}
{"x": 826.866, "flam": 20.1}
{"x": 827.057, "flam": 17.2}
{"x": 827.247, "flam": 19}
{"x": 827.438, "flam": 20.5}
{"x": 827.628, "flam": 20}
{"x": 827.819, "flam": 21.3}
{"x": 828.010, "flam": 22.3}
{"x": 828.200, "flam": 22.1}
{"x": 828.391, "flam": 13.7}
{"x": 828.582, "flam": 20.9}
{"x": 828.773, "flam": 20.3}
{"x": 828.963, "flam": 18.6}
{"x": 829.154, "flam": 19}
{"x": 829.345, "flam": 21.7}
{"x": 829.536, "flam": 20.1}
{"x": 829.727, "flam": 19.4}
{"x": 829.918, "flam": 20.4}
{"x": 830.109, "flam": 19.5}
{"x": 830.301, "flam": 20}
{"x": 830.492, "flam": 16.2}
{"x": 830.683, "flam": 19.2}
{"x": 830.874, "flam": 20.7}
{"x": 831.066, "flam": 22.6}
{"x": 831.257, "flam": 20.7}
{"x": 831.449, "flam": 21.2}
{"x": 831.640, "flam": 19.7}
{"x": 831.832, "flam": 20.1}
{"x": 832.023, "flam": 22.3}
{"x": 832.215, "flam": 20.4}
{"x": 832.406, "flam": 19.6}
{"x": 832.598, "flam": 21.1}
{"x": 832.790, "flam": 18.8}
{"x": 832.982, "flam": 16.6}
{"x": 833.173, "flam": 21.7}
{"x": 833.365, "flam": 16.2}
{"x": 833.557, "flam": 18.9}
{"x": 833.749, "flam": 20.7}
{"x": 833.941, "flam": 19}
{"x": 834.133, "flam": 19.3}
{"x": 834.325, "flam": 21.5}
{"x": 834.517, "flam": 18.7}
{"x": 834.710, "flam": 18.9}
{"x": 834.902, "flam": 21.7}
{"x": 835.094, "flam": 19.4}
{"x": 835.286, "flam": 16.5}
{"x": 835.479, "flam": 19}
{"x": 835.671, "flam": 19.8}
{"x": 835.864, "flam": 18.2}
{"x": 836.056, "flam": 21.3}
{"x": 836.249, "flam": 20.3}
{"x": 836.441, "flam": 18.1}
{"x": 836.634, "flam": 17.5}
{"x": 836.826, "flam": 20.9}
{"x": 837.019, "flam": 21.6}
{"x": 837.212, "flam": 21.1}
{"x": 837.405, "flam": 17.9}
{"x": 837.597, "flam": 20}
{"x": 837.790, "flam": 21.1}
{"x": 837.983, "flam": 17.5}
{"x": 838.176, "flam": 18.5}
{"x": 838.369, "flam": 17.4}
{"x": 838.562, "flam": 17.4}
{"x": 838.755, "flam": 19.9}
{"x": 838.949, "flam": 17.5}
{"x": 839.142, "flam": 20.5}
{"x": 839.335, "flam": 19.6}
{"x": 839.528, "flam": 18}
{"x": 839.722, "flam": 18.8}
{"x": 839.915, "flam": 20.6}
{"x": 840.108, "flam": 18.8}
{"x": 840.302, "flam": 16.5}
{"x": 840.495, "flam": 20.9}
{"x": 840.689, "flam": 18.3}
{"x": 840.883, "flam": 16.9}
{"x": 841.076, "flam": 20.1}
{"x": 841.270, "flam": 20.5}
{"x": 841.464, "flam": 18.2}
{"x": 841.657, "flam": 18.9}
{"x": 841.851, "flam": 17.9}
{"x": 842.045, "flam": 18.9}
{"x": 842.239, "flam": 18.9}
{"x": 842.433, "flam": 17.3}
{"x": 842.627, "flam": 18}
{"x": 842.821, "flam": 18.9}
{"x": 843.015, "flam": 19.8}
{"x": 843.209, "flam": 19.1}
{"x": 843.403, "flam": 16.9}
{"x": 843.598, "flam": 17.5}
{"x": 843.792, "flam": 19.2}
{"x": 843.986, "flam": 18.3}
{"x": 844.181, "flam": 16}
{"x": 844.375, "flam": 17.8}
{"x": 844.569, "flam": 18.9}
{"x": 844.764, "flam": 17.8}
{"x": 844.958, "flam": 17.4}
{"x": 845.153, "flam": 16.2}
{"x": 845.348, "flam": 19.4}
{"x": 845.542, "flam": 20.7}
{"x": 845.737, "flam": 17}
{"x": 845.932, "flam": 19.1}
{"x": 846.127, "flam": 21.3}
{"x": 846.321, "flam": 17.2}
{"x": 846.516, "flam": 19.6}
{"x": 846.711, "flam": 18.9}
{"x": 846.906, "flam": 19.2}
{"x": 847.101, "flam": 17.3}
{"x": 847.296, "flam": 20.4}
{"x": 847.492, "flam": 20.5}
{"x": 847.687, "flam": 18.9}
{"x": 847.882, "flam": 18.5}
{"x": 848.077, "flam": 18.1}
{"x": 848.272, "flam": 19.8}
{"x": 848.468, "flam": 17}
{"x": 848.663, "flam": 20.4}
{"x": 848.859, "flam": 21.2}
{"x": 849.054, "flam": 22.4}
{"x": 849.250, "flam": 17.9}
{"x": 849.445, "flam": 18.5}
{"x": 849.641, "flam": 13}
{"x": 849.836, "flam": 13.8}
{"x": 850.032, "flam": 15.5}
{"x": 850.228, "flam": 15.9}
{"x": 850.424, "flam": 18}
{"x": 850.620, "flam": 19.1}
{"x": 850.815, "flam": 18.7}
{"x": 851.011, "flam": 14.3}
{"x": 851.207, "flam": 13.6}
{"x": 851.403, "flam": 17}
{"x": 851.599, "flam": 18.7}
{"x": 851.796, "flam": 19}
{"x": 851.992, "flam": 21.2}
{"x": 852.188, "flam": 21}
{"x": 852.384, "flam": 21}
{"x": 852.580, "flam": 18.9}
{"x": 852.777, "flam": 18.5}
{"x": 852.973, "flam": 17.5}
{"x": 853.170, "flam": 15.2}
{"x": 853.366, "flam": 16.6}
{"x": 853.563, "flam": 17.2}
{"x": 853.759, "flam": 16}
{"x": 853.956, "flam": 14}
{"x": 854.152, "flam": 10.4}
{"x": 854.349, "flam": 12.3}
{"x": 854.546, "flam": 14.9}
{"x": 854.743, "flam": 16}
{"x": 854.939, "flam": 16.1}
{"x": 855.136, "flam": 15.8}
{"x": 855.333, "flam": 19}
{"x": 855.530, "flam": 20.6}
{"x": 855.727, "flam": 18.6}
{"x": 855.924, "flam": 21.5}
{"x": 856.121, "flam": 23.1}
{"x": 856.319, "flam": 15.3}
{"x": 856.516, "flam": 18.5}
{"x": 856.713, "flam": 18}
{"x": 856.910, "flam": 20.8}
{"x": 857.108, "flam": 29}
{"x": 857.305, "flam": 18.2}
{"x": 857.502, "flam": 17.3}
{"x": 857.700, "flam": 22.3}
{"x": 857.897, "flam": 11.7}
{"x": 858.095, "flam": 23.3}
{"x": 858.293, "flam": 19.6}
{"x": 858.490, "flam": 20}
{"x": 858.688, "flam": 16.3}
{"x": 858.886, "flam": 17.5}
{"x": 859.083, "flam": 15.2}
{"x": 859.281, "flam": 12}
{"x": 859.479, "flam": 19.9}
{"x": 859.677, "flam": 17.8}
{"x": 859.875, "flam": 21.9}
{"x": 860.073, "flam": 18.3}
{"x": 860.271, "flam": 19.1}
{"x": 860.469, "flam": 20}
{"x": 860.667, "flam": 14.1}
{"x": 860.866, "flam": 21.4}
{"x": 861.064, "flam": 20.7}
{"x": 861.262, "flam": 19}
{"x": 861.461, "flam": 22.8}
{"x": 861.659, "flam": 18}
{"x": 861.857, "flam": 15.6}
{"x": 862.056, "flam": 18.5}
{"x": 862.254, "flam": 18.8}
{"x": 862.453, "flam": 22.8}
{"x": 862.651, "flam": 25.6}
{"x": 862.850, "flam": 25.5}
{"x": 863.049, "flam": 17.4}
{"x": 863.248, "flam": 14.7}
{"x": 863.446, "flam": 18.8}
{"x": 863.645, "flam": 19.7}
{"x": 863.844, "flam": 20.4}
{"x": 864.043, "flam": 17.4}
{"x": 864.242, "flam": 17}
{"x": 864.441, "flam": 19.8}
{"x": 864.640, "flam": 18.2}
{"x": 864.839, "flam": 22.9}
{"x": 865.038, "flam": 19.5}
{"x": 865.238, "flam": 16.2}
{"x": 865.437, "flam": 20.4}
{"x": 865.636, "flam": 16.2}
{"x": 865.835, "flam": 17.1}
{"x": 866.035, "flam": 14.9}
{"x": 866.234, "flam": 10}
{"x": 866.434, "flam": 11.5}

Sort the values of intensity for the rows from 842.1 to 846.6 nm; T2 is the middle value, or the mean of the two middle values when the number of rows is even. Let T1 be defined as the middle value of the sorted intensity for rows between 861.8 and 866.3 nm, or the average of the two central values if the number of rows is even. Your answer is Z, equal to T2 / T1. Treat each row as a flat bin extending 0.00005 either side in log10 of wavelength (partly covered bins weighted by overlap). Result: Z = 0.99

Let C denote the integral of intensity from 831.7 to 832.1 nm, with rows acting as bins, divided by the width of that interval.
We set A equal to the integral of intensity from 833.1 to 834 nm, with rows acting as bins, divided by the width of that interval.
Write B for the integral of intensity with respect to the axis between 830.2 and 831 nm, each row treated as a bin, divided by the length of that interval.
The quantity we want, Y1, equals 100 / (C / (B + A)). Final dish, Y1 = 183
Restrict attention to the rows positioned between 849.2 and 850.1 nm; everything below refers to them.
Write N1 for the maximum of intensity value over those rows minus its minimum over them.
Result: 5.5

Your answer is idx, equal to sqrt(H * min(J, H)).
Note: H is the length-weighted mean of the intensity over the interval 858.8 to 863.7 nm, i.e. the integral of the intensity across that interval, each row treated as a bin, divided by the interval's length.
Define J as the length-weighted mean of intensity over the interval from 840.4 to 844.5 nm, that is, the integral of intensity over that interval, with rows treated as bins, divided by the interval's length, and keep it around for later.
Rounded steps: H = 19.0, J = 18.5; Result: 18.7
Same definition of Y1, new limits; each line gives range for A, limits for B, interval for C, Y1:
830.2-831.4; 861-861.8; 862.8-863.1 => 186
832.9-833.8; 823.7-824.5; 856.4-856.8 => 215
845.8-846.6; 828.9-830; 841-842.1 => 205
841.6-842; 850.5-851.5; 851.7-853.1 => 179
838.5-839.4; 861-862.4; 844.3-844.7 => 208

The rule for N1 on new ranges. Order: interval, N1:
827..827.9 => 4.1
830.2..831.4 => 6.4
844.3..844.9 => 1.1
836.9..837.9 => 3.7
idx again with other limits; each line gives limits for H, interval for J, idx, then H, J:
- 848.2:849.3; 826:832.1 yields 19.9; 19.9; 20.1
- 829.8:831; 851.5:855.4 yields 18.1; 19.4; 16.9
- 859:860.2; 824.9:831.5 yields 17.6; 17.6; 20.2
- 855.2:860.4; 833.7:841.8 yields 19.0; 19.0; 19.2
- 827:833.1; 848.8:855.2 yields 18.3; 19.9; 16.9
